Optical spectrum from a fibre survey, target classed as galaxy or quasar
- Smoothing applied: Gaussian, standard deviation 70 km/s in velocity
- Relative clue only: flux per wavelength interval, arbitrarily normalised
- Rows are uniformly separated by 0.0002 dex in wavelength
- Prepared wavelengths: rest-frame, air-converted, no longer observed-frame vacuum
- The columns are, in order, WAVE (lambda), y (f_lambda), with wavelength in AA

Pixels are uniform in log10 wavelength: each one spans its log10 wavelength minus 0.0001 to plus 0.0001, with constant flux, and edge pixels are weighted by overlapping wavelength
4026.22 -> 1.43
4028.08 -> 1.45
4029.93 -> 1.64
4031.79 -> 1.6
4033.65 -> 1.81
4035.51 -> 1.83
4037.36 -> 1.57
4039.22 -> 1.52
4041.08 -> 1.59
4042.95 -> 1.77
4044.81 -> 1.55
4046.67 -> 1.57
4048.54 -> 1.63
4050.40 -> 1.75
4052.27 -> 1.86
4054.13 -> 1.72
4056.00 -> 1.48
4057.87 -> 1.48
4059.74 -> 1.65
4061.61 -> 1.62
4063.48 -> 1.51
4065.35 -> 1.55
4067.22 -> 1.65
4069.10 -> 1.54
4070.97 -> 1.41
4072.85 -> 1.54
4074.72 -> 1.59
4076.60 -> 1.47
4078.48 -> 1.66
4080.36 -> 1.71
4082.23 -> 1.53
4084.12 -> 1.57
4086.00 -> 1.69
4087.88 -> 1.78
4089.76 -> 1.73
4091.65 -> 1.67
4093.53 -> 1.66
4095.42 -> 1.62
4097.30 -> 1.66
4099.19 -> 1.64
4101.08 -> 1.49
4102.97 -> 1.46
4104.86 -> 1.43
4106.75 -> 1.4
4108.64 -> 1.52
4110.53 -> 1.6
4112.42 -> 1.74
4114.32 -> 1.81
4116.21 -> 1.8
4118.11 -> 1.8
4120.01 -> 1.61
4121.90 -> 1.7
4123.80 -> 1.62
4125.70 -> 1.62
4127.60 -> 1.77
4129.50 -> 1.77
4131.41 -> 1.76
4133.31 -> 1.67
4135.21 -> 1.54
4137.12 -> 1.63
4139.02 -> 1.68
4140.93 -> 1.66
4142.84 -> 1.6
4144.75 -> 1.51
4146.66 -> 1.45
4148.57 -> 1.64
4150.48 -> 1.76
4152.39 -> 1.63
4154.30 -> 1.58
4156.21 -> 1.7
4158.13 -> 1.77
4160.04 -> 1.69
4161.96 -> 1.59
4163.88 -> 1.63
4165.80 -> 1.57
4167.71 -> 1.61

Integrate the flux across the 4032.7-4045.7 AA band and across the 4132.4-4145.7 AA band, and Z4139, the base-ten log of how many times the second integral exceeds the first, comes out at -0.003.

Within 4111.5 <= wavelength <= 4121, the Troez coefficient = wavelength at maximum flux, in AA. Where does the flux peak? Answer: 4114.32 AA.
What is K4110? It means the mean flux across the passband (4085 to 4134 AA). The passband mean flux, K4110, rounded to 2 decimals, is 1.65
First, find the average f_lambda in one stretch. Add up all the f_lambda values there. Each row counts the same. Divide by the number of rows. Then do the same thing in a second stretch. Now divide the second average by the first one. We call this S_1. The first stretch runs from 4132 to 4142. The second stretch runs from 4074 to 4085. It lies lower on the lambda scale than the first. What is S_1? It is 0.97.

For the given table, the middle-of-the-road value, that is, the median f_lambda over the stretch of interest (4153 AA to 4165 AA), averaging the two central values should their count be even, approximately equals 1.66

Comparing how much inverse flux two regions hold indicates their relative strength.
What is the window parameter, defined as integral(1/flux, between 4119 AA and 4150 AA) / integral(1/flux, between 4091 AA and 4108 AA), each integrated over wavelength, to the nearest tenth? 1.7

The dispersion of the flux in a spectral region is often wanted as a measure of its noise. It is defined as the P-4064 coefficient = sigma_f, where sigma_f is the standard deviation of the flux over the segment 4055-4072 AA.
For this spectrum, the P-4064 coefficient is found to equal 0.08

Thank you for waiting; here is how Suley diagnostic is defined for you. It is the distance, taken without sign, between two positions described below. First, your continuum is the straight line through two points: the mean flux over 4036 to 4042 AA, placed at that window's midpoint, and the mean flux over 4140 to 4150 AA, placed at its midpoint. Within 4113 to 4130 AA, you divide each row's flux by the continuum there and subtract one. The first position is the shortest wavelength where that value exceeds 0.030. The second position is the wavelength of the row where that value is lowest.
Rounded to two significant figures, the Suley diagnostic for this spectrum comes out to 5.7 AA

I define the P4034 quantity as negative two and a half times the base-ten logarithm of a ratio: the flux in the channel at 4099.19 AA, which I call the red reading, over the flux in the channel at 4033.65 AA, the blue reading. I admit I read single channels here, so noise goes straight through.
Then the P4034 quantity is 0.11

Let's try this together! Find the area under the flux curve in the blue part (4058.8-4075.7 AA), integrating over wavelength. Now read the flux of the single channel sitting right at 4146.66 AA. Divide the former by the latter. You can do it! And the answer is 18.2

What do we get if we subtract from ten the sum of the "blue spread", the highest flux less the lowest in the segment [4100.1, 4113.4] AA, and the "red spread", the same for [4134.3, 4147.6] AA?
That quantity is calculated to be 9.43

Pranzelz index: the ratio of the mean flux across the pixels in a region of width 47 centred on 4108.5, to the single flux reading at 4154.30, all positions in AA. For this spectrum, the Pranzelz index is 1.05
